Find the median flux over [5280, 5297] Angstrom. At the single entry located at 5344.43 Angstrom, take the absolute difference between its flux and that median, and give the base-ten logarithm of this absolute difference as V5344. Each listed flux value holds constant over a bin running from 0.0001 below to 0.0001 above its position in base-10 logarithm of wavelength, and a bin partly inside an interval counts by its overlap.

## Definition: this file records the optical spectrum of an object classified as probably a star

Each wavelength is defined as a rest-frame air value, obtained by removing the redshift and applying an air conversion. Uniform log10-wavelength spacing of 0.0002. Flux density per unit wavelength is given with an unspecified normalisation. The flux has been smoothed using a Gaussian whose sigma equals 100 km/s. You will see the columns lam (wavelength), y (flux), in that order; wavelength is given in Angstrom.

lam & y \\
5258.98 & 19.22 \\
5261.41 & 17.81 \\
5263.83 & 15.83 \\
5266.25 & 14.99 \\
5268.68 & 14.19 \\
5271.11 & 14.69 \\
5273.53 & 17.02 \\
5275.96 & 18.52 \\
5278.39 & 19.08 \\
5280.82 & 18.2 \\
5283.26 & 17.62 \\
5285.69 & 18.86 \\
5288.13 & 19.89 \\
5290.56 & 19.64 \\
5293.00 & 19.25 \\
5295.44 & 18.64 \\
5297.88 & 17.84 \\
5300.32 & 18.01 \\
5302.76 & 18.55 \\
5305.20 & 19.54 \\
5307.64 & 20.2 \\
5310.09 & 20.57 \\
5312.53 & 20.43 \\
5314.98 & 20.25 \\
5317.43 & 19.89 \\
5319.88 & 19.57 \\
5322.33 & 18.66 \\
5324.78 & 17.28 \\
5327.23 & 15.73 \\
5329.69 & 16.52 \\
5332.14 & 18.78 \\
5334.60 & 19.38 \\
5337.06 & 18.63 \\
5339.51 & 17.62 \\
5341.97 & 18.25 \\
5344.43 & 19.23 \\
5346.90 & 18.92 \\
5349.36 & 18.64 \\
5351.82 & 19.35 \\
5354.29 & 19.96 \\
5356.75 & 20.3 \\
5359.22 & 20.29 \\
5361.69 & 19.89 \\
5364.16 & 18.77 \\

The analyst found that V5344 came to -0.4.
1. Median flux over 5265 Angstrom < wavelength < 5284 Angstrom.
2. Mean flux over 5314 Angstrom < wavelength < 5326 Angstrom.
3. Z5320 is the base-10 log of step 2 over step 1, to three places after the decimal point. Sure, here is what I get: 0.043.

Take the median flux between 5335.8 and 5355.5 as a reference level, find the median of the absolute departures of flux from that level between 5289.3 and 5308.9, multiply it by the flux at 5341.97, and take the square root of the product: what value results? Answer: 3.74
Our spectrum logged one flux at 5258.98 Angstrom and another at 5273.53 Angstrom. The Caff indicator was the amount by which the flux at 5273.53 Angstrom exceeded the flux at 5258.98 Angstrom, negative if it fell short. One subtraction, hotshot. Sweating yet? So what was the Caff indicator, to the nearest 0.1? -2.2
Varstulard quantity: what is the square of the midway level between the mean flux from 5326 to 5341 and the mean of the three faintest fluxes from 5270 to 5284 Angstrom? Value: 293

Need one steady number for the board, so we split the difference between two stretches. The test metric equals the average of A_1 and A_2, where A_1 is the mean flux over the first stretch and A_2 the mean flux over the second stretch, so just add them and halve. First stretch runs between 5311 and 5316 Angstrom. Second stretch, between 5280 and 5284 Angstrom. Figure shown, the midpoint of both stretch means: 19.1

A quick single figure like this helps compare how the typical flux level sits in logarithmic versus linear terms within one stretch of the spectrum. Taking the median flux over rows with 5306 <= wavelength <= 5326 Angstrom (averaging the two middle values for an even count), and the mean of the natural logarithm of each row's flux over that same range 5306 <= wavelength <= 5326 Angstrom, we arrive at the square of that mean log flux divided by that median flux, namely 0.441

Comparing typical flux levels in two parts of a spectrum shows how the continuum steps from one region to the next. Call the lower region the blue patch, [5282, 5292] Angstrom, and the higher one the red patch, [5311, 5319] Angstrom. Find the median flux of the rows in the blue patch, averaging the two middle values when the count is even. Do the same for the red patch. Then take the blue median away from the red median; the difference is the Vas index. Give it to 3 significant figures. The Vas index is 1.00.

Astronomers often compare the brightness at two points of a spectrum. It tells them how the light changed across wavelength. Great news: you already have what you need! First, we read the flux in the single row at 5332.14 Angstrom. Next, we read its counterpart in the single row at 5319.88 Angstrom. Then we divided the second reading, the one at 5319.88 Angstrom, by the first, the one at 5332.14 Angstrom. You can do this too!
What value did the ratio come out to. 1.04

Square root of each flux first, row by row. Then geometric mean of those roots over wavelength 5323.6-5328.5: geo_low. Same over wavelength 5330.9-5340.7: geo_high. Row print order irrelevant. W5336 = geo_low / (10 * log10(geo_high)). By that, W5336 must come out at 0.640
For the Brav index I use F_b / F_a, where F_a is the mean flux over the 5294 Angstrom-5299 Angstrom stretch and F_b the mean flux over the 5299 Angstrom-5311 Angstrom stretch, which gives 1.06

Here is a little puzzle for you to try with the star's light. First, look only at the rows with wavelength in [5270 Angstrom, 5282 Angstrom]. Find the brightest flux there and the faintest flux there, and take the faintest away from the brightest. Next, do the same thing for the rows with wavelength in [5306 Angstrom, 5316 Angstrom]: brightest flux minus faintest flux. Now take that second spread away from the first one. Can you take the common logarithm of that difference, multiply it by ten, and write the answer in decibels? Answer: 6.0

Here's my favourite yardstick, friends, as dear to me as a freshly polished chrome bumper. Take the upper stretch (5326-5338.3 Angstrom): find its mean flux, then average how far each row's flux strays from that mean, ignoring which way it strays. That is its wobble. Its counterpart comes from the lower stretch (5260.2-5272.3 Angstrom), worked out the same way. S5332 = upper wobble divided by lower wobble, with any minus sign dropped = 1.3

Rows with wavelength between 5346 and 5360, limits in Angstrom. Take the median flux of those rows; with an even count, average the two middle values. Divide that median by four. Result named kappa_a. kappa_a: 4.91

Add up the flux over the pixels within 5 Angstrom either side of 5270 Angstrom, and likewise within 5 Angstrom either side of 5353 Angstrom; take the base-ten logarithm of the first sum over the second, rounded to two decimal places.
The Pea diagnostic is -0.11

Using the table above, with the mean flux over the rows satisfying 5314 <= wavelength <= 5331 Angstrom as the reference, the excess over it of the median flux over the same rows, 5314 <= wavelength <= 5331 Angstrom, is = 0.4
